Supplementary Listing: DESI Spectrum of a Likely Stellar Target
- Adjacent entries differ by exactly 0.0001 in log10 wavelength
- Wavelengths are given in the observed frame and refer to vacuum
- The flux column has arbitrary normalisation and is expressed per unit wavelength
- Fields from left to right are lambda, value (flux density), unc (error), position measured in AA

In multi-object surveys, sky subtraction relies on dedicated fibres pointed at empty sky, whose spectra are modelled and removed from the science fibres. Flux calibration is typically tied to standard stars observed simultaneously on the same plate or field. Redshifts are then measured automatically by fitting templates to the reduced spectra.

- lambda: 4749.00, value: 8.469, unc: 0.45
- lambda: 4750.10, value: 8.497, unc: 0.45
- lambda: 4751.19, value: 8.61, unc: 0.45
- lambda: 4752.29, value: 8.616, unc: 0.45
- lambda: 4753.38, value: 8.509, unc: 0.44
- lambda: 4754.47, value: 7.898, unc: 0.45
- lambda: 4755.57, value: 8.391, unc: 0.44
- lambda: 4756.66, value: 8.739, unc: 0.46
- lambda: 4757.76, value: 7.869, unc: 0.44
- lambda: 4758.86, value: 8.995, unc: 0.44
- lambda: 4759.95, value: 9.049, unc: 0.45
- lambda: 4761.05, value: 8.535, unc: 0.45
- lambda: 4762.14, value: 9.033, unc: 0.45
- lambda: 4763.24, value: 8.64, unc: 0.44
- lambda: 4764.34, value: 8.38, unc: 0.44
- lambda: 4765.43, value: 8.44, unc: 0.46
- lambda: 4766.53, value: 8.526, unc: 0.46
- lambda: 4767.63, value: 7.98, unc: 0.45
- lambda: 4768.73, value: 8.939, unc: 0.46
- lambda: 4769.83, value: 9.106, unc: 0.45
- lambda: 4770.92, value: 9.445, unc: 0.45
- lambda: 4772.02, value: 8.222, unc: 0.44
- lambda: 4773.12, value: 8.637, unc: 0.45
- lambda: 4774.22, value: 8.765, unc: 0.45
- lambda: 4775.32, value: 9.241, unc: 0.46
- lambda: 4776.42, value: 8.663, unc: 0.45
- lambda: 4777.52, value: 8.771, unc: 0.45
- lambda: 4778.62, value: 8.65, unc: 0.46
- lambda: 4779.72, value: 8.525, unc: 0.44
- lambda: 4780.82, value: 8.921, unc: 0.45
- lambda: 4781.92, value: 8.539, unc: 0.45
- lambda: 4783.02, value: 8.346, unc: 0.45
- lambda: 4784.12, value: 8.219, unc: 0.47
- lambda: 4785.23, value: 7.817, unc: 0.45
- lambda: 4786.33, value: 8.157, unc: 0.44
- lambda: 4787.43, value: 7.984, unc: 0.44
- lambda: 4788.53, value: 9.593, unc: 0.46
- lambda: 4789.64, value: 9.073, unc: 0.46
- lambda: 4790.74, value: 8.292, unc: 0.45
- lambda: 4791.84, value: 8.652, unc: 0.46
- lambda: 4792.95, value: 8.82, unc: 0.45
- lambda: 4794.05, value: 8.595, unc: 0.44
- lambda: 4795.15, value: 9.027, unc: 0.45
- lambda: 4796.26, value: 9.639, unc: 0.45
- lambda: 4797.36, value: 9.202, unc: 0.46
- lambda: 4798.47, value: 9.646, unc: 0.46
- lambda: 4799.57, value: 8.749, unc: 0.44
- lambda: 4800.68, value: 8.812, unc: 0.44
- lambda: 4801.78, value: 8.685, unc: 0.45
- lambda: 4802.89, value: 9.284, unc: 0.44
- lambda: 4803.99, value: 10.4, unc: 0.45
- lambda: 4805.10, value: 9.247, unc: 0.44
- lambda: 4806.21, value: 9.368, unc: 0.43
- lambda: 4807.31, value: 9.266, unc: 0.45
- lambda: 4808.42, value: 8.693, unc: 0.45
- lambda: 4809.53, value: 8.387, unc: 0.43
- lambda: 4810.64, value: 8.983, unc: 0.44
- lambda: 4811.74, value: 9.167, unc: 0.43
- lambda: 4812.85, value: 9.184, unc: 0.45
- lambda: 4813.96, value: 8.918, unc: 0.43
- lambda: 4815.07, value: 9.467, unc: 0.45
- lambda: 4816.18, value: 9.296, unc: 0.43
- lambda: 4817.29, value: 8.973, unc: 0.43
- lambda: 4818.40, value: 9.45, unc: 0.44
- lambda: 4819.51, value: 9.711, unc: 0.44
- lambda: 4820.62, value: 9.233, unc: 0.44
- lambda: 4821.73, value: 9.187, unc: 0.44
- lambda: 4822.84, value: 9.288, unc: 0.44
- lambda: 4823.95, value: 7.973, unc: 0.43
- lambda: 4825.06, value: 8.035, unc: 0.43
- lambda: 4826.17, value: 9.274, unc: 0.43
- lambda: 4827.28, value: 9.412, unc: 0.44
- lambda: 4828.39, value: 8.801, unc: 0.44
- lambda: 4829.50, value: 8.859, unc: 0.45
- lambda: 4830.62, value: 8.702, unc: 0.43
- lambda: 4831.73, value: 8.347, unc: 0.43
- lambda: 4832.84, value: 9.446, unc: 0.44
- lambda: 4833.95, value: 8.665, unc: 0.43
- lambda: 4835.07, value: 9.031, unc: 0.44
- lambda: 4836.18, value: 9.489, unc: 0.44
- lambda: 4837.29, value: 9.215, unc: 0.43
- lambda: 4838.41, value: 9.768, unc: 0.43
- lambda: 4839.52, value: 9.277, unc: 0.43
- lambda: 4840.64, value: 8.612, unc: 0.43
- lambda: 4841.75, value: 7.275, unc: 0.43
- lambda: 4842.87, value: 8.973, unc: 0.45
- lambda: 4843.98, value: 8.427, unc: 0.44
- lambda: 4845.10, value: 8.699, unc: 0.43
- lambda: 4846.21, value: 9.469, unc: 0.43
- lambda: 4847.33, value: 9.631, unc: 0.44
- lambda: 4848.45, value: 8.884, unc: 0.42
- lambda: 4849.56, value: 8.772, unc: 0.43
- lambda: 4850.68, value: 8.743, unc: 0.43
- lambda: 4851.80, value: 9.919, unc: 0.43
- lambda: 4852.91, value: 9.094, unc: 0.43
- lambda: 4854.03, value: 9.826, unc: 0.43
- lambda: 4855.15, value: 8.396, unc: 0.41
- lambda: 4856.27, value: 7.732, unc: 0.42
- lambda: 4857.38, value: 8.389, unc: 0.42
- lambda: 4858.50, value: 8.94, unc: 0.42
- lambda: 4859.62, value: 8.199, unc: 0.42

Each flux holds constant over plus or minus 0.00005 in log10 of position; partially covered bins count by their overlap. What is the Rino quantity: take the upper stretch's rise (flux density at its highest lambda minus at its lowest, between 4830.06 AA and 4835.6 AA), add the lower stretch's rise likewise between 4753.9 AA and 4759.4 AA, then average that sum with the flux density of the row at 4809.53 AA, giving 4.9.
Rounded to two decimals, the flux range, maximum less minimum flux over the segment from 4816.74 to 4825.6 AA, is 1.74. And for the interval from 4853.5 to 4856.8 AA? 2.09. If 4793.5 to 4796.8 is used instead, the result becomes 1.04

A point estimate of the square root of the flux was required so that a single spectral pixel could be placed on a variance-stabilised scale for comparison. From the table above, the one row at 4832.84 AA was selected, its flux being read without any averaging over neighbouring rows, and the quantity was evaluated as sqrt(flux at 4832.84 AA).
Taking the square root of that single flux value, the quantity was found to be 3.07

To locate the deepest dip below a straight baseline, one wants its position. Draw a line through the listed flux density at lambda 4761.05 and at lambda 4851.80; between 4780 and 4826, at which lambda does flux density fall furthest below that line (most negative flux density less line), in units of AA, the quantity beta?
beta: 4823.95 AA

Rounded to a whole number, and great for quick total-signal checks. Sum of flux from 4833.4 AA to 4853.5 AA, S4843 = 162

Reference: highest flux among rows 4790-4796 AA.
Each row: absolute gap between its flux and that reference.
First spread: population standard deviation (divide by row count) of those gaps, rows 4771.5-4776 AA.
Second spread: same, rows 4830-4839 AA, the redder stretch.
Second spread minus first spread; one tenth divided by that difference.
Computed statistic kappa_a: -14.5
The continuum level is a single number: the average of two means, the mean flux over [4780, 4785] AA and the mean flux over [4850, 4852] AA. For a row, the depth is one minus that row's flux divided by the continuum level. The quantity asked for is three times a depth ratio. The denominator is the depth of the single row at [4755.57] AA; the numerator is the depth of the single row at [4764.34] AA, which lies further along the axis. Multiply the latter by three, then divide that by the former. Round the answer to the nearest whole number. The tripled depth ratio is 3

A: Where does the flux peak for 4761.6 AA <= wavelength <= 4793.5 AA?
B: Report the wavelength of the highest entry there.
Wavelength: 4788.53 AA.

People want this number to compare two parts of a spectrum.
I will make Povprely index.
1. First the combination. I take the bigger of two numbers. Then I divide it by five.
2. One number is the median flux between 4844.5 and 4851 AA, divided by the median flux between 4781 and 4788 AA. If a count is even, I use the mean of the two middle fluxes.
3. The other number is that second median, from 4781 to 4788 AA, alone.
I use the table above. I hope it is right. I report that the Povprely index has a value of 1.64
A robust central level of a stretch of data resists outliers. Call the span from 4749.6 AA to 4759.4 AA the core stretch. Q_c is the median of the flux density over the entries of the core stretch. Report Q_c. 8.51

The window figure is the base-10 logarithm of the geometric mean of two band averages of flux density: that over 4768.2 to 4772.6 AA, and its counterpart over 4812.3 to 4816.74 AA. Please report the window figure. 0.958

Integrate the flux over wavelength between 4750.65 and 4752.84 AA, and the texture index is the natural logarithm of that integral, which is 2.94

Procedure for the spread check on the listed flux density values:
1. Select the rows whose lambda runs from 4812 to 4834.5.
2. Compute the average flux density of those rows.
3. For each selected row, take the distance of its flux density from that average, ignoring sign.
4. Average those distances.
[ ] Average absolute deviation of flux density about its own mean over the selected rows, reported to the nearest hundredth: 0.38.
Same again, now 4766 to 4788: 0.34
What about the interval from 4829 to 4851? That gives 0.41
